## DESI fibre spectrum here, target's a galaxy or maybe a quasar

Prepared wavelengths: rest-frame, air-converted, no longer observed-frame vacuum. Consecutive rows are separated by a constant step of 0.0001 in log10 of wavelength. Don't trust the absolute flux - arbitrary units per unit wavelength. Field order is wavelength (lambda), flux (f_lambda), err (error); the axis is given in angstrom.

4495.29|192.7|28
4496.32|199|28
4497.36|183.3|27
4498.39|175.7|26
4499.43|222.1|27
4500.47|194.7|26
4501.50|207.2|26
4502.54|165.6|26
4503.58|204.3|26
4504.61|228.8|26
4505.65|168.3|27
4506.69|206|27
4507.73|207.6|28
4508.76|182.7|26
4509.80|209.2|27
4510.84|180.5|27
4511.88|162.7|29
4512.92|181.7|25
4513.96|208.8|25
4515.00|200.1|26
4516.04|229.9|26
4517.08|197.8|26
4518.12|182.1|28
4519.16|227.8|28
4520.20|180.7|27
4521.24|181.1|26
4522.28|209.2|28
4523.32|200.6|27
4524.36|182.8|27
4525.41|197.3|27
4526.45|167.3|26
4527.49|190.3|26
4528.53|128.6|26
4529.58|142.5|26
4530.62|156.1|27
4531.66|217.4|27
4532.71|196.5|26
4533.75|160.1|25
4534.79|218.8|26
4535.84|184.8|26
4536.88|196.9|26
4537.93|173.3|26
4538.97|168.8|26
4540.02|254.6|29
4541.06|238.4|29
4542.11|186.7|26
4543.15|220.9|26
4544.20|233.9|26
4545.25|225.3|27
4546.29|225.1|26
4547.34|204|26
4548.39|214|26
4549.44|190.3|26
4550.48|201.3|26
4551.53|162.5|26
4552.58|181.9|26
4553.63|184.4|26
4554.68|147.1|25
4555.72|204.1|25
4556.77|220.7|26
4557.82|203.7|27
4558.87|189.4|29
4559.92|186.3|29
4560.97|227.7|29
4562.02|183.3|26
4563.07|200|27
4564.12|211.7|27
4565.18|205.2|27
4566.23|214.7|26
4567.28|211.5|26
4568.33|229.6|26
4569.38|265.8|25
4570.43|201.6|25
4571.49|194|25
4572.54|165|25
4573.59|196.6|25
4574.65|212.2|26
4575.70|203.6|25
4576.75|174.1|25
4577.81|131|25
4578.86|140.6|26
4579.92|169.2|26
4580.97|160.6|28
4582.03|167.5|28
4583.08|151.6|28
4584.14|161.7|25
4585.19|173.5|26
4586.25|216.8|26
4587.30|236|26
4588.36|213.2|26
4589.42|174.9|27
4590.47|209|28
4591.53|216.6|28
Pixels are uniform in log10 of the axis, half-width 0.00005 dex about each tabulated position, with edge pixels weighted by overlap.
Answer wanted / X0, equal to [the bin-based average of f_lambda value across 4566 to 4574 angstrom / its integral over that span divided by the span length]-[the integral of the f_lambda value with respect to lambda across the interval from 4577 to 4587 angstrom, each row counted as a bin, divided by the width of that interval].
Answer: 44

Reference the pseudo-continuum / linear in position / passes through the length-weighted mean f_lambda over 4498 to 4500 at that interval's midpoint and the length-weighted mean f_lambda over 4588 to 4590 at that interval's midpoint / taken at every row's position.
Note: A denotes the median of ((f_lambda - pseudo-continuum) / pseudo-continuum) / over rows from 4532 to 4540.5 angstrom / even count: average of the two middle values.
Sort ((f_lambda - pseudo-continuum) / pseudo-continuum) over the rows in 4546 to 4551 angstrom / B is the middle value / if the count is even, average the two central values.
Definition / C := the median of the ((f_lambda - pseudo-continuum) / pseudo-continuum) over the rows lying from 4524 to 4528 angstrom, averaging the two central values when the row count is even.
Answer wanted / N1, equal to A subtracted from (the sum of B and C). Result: 0.02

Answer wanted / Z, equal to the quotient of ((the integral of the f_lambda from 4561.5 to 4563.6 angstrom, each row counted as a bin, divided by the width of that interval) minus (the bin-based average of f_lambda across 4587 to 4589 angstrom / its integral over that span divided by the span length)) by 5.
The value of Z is -6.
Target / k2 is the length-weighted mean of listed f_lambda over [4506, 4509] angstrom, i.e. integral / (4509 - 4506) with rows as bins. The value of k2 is 199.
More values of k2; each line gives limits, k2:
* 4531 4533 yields 204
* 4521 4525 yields 194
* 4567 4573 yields 212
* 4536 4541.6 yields 205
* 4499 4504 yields 198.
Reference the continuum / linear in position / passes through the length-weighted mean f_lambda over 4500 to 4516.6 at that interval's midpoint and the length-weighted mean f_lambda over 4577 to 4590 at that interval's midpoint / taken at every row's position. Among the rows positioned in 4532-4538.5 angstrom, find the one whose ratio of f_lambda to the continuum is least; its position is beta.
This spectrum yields 4533.75 angstrom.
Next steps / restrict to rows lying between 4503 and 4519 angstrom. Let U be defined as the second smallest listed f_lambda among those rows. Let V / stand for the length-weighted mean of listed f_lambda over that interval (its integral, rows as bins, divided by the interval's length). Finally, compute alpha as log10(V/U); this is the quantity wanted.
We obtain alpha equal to 0.069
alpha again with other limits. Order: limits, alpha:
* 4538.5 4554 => 0.087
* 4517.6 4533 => 0.111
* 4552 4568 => 0.038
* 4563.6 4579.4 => 0.146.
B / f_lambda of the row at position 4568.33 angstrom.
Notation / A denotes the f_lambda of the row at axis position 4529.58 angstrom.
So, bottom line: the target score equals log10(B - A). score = 1.94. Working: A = 142.5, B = 229.6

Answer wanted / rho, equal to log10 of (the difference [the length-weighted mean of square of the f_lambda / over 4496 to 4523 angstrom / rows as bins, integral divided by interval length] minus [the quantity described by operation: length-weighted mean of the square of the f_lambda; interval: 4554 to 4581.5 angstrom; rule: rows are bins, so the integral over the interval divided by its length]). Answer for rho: 2.41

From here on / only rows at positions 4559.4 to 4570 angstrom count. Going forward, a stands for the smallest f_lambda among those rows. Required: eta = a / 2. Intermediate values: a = 183.3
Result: 92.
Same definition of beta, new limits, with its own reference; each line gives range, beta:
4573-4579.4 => 4577.81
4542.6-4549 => 4547.34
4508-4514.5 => 4511.88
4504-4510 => 4505.65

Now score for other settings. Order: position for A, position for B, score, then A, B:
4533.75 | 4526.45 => 0.86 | 160.1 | 167.3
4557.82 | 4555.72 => -0.40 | 203.7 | 204.1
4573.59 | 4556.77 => 1.38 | 196.6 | 220.7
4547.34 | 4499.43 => 1.26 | 204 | 222.1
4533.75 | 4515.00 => 1.60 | 160.1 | 200.1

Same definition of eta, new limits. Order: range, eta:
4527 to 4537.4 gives 64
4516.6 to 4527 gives 84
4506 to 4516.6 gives 81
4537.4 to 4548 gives 84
